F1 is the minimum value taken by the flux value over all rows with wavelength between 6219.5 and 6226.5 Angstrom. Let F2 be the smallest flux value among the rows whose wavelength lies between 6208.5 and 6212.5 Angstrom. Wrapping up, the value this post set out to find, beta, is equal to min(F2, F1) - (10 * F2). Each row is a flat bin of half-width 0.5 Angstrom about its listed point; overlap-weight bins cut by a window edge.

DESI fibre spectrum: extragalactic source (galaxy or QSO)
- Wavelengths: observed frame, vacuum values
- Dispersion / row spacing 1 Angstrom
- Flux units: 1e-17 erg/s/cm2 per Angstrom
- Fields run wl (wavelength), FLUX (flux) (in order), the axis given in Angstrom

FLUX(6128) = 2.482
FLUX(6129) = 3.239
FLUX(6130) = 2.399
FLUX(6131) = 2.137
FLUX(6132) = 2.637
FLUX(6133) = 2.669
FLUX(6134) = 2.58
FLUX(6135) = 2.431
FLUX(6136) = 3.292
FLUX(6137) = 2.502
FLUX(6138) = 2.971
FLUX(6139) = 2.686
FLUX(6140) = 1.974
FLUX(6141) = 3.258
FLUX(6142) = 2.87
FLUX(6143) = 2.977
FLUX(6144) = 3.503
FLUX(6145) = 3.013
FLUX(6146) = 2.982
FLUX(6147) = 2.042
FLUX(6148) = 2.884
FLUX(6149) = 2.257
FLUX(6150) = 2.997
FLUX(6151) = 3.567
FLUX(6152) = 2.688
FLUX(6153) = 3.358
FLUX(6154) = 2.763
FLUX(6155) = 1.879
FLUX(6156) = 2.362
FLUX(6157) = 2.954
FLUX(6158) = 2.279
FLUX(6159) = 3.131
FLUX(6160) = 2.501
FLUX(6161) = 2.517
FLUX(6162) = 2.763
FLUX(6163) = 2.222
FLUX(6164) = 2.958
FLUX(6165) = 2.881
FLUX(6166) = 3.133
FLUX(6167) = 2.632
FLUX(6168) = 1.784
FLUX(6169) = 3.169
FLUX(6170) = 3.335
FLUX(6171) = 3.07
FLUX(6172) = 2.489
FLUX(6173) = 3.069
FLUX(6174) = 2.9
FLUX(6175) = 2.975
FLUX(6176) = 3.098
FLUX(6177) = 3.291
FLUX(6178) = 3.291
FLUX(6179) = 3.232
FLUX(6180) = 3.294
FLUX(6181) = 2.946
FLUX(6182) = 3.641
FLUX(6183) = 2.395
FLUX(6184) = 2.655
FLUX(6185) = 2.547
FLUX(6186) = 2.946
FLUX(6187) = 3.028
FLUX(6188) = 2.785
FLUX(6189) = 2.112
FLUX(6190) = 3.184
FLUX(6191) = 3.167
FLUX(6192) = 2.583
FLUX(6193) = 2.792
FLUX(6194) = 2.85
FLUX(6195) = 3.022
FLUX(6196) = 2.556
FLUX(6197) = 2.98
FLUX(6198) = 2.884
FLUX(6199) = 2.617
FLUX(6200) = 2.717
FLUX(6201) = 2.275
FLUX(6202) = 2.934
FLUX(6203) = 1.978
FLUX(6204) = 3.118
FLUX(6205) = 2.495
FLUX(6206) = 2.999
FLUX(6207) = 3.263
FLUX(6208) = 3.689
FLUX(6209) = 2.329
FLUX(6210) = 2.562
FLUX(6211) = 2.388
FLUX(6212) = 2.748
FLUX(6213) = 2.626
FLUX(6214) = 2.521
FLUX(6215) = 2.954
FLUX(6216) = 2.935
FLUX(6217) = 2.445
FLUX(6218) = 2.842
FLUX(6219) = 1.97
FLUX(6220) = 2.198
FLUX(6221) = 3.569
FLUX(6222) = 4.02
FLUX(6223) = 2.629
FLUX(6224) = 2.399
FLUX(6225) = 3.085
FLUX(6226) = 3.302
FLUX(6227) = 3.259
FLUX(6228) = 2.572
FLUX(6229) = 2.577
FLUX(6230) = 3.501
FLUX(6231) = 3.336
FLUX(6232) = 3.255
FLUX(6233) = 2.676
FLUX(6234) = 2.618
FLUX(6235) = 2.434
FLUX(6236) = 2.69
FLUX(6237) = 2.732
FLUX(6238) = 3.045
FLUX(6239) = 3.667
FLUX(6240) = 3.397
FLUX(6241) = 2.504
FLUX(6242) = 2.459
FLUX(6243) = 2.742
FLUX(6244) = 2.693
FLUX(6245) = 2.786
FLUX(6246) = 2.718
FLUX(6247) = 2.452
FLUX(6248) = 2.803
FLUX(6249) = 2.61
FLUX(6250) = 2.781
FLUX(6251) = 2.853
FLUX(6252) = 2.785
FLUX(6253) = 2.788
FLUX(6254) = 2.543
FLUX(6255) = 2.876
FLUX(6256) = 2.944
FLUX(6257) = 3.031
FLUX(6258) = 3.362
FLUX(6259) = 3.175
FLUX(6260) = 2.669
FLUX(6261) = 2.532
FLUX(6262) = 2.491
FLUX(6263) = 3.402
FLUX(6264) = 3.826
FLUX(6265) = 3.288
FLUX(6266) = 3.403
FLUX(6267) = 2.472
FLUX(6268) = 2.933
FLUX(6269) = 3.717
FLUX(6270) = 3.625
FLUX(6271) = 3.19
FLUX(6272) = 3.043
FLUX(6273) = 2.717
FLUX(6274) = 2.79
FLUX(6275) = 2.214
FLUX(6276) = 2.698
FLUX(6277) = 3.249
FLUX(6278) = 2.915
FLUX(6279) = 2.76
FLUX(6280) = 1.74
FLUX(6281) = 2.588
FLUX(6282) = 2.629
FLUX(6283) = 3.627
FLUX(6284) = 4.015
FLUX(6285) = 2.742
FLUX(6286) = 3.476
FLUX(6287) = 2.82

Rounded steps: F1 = 2.198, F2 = 2.329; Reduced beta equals -21.1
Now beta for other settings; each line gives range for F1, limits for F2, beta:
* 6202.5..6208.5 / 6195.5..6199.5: -23.6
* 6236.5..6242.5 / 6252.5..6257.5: -23.0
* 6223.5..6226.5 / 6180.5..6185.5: -21.6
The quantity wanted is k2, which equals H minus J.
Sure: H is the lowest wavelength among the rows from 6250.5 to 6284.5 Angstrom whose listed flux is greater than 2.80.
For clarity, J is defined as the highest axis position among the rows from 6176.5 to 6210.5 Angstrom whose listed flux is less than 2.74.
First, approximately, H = 6251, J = 6210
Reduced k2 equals 41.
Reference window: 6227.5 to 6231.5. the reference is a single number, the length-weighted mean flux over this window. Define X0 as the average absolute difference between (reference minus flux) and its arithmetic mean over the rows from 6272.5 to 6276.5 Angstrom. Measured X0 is 0.20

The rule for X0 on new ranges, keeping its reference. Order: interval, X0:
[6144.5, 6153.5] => 0.36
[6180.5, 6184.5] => 0.38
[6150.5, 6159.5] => 0.42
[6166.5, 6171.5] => 0.47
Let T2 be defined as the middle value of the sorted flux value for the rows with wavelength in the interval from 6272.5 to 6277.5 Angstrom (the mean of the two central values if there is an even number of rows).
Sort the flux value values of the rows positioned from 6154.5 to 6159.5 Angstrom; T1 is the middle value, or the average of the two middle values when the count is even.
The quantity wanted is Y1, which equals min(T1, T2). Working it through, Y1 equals 2.36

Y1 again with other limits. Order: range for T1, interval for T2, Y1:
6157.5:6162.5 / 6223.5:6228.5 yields 2.52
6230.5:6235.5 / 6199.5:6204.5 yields 2.68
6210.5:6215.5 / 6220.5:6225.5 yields 2.63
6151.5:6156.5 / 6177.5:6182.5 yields 2.69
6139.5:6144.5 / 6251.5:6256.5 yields 2.79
